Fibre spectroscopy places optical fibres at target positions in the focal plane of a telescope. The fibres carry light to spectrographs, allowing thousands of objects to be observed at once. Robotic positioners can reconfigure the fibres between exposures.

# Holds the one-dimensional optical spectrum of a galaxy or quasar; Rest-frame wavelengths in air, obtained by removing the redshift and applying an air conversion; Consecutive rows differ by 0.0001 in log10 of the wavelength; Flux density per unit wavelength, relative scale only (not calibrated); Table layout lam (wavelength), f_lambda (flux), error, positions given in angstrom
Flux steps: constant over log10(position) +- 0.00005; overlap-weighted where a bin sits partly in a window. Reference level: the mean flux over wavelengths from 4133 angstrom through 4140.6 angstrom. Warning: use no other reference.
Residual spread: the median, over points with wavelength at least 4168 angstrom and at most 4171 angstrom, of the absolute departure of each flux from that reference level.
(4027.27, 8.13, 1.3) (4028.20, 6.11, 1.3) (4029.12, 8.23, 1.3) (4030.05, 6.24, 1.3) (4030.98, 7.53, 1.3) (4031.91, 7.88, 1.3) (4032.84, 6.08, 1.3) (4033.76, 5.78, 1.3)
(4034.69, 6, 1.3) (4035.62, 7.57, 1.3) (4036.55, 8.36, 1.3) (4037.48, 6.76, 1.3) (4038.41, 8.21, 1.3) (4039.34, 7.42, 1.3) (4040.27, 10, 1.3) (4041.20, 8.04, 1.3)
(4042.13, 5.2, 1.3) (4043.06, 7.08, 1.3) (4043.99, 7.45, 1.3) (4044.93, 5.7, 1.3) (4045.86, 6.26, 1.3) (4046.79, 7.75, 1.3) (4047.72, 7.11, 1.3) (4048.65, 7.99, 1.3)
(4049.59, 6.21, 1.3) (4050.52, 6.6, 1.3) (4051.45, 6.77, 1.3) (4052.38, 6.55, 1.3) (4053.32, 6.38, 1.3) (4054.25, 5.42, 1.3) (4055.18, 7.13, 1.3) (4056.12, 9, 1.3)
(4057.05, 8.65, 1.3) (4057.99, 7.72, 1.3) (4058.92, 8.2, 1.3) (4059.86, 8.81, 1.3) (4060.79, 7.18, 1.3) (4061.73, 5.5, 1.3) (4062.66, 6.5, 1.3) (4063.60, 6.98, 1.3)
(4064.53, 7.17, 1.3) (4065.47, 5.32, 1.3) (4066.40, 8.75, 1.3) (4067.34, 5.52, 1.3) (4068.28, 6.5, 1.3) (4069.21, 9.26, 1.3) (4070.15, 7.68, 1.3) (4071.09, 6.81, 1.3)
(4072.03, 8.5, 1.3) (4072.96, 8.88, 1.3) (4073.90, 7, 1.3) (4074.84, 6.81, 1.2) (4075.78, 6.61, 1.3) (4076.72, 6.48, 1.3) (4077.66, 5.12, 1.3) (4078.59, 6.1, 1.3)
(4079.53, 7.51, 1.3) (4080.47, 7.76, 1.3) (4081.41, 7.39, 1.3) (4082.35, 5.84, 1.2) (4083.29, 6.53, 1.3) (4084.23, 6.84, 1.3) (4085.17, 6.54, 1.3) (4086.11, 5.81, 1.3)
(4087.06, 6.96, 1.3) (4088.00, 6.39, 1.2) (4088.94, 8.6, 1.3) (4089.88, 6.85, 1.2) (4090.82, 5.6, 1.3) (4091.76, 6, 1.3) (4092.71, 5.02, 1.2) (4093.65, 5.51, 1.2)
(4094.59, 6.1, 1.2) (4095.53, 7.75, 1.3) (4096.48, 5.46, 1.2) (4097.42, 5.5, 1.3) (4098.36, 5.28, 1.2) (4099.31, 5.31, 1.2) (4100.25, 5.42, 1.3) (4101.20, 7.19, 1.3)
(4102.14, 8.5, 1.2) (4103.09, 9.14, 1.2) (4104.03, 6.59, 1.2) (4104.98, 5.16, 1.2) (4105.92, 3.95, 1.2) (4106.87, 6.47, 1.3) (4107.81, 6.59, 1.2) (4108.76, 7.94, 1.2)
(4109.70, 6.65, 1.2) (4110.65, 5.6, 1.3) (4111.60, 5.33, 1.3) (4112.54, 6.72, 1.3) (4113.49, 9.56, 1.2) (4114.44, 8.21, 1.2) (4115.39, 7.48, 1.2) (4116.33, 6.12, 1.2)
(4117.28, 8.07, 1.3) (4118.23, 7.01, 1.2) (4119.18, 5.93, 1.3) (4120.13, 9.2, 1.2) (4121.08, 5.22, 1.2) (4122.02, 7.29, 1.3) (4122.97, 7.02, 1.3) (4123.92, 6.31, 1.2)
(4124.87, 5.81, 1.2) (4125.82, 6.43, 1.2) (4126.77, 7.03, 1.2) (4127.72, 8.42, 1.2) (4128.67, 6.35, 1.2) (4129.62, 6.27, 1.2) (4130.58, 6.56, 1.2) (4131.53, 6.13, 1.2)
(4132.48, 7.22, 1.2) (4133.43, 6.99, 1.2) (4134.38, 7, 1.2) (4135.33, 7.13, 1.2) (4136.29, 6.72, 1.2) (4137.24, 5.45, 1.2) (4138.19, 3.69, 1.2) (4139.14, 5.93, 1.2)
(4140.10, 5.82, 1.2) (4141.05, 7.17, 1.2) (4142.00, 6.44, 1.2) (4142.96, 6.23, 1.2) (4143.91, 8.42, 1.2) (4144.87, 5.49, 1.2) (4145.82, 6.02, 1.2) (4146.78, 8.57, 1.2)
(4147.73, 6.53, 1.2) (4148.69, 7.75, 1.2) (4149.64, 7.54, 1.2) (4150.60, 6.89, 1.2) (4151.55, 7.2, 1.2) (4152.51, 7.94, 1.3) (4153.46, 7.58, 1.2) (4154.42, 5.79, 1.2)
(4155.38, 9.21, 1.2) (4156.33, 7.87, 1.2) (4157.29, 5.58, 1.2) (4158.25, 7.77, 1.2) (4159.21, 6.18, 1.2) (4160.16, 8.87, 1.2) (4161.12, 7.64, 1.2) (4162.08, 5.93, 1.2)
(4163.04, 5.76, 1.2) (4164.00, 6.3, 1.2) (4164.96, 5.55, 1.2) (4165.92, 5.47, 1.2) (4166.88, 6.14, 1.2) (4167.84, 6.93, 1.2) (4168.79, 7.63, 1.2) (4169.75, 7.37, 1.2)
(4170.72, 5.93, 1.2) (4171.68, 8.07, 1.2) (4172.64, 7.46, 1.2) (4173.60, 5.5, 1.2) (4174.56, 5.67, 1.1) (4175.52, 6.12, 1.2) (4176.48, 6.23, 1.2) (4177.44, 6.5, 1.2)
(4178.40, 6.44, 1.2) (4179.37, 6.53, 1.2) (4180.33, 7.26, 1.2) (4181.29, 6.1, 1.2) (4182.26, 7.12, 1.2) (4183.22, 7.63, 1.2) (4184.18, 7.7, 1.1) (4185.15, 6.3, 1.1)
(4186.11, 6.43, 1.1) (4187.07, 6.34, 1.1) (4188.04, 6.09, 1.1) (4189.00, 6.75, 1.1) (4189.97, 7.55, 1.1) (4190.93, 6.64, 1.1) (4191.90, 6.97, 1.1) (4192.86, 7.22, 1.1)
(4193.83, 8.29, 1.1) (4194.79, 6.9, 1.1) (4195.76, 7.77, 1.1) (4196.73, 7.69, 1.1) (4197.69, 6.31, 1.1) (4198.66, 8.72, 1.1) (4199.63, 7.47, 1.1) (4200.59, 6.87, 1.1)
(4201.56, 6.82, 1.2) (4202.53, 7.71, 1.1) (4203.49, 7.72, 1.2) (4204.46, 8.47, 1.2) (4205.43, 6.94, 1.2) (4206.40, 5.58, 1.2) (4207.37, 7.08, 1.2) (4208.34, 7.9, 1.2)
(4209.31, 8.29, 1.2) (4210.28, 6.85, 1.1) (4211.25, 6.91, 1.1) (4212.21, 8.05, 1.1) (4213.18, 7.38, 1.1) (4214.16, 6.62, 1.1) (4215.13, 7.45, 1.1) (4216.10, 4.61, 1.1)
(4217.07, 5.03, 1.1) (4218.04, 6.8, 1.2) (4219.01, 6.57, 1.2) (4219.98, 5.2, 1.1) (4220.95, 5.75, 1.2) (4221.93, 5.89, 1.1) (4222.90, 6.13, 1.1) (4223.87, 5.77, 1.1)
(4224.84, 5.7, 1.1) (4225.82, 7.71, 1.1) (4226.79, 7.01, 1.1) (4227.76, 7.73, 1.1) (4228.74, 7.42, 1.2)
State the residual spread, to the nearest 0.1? 1.3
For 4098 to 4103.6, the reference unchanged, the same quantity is 1.0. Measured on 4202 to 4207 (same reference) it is 1.6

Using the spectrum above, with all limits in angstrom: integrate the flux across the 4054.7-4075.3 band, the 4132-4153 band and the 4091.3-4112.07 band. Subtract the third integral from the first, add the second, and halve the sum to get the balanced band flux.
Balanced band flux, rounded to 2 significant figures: 83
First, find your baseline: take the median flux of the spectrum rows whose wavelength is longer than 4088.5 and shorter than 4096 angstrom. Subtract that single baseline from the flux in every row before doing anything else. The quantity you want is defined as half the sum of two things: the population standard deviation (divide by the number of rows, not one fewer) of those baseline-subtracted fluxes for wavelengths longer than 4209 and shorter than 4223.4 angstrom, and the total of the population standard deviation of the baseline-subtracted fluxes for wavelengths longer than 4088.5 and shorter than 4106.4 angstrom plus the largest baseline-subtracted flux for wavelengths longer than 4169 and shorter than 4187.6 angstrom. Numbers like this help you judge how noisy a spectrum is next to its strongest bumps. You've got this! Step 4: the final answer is 2.2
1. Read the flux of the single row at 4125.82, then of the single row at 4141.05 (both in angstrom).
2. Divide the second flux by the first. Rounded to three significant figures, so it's 1.12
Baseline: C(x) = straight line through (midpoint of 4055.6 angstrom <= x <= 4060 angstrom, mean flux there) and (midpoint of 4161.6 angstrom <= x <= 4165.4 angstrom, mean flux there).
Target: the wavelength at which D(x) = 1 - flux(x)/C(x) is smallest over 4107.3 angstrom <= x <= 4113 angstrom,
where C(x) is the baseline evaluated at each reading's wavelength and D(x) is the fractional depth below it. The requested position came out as 4108.76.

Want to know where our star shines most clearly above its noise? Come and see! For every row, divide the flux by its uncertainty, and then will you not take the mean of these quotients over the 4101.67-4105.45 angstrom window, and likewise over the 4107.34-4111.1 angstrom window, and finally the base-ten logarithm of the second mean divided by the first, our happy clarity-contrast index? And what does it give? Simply -0.047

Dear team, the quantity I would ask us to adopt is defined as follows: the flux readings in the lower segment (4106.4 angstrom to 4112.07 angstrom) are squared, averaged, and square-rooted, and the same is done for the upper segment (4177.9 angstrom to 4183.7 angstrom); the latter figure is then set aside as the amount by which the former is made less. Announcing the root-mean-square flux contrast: -0.38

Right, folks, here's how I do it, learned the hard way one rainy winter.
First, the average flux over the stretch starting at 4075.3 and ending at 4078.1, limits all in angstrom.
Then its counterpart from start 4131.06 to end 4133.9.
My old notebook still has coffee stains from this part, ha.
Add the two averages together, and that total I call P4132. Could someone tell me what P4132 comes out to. 12.9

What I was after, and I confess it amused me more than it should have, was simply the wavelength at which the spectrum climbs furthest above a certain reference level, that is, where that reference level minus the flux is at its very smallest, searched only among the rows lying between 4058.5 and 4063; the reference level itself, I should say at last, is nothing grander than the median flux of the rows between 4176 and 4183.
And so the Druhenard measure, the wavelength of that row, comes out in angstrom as 4059.86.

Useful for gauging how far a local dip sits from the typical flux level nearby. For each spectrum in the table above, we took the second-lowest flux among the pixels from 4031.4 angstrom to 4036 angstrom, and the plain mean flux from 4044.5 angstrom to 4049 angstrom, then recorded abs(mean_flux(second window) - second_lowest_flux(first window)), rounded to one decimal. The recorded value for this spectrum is 1.0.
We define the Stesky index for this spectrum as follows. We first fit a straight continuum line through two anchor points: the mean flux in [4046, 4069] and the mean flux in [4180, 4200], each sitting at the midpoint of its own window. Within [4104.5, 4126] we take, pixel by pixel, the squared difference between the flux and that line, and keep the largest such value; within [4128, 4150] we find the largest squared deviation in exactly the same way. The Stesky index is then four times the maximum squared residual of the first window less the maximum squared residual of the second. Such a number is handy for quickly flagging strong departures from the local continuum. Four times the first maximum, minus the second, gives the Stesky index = 28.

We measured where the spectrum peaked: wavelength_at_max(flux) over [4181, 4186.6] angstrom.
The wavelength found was 4184.18 angstrom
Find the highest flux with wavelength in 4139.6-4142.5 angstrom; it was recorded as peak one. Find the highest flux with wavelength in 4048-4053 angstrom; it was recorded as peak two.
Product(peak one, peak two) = 57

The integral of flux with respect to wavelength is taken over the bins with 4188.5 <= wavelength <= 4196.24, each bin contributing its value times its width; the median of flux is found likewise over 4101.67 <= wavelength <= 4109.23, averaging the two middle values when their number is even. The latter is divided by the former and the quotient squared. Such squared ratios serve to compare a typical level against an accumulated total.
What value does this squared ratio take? 0.0138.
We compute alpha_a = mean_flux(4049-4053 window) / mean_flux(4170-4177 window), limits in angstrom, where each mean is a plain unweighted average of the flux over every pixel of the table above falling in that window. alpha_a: 1.02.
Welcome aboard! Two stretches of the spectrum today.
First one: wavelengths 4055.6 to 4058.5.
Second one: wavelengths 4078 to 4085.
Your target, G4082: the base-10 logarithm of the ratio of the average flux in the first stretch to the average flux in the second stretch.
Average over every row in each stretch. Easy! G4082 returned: 0.09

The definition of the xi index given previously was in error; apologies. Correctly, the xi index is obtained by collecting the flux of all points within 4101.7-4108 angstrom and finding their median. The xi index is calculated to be 6.59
